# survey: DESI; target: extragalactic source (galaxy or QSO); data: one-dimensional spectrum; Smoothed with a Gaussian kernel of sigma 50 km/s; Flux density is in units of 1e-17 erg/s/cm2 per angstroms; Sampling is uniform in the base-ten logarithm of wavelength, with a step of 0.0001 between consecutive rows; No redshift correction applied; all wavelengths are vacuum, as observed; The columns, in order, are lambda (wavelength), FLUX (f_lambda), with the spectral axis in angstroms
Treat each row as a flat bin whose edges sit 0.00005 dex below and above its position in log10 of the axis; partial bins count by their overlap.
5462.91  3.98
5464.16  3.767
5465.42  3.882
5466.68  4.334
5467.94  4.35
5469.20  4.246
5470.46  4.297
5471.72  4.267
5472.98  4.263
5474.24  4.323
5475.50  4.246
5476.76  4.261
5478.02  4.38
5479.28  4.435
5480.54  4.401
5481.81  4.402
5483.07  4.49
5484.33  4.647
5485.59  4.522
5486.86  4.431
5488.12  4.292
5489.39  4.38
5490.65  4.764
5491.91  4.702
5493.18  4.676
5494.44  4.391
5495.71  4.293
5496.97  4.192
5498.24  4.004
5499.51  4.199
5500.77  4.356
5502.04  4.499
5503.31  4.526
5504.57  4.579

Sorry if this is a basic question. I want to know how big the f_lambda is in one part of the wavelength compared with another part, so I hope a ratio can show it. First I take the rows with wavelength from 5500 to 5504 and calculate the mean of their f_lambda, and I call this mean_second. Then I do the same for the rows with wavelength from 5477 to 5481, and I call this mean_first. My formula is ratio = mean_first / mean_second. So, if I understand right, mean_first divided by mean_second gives 0.99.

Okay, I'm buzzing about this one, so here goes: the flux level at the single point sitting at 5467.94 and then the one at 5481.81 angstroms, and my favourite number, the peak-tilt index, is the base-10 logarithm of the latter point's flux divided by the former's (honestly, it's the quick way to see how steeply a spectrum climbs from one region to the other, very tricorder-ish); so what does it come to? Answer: 0.01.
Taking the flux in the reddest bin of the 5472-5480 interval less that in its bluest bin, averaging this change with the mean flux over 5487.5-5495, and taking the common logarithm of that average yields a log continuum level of 0.372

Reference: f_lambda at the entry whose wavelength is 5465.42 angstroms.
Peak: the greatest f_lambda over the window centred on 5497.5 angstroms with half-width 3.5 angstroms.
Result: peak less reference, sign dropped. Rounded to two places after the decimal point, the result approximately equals 0.51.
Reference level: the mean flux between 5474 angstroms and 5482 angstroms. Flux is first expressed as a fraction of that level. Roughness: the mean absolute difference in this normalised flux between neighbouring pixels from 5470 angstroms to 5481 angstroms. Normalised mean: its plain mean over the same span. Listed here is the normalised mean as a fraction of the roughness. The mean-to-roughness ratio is 88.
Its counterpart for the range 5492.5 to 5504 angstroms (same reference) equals 29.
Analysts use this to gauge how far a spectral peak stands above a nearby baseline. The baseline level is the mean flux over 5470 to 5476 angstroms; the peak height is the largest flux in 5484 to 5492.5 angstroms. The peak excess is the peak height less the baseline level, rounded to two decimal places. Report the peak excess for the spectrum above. 0.48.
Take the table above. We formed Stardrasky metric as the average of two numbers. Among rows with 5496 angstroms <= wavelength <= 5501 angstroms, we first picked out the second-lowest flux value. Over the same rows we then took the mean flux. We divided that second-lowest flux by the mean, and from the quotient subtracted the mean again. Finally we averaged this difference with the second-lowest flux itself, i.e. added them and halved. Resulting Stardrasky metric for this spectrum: 0.50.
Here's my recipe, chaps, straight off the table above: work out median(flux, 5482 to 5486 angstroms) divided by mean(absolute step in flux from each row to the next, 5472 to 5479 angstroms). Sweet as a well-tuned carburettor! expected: 67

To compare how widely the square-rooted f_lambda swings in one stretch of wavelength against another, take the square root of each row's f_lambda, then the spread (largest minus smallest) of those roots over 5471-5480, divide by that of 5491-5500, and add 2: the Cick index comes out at 2.3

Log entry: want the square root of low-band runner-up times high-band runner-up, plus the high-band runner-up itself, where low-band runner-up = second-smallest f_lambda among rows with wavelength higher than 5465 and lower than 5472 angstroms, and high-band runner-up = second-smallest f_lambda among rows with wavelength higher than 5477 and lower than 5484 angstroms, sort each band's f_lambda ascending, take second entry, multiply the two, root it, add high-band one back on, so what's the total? 8.72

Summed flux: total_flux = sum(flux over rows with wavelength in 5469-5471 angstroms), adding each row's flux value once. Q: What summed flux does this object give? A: 8.54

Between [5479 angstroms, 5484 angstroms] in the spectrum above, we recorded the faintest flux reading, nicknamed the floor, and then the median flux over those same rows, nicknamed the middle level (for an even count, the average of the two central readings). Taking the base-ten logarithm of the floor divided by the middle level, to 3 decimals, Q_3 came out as -0.002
